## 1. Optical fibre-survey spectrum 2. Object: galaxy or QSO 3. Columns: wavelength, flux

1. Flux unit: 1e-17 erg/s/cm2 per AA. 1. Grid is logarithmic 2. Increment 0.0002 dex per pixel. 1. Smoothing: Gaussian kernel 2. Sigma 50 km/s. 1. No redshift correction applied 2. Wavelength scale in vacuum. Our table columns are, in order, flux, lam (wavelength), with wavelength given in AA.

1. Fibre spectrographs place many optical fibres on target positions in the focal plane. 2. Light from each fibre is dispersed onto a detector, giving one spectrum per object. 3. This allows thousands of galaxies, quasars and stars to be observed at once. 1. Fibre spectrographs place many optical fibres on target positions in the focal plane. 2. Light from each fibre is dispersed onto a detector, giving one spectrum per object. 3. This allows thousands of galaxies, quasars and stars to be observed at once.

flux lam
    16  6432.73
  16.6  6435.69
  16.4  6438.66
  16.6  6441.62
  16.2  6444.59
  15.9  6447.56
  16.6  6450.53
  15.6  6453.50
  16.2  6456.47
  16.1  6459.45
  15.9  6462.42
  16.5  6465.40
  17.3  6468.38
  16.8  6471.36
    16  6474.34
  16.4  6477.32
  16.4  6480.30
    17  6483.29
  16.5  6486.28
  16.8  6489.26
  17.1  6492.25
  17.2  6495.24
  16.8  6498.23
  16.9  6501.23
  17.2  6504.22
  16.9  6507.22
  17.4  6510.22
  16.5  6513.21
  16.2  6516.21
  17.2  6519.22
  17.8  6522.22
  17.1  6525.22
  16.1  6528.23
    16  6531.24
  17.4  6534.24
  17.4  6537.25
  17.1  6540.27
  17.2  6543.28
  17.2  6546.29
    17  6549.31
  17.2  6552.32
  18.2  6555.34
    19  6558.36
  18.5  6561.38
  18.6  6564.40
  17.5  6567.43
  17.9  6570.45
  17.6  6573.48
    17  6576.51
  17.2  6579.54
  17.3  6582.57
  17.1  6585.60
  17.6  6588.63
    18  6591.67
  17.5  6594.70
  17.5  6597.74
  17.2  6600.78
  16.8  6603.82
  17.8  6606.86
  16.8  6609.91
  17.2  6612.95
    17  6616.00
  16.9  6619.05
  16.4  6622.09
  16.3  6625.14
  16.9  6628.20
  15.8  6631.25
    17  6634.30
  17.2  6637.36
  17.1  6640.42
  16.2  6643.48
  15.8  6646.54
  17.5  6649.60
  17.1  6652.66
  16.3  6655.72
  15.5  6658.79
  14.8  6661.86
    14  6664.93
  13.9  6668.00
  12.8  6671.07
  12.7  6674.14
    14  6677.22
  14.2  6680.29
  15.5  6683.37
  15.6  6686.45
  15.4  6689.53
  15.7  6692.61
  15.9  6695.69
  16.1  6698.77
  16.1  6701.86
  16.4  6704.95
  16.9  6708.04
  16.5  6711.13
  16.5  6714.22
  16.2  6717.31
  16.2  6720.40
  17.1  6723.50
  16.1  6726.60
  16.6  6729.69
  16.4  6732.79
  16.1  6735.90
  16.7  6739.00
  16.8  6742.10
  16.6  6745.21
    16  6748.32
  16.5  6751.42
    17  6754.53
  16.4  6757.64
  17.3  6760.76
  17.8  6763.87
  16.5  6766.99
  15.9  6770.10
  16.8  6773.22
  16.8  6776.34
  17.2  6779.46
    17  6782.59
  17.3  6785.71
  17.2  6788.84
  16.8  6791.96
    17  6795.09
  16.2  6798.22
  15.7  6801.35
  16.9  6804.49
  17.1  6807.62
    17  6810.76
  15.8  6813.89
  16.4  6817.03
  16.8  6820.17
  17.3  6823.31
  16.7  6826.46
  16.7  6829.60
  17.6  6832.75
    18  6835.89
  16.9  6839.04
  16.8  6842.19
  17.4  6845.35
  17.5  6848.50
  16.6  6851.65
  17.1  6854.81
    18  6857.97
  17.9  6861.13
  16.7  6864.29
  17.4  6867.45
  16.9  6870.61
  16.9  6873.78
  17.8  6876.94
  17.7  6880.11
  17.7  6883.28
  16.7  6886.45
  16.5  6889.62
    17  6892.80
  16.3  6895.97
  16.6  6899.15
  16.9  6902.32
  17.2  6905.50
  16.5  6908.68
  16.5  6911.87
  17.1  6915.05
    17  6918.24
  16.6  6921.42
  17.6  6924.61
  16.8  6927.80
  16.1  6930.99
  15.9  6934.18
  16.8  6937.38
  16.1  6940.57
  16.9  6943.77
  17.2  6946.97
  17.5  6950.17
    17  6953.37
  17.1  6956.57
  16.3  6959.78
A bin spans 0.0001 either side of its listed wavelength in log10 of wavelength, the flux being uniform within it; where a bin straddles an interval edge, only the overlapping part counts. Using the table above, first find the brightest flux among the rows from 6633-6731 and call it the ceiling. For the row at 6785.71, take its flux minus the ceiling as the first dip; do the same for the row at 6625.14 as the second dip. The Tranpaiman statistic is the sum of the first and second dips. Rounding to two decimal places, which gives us -1.40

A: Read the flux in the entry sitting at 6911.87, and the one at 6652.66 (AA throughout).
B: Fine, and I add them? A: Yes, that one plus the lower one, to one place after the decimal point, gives 33.6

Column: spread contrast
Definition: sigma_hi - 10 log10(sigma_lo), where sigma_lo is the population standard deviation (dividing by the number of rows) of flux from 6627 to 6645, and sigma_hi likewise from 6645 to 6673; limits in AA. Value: 4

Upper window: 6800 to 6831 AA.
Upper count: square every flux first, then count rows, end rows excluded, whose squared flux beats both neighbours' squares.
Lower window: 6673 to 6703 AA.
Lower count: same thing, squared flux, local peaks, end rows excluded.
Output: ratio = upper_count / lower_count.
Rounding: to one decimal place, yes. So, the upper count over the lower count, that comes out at 2.0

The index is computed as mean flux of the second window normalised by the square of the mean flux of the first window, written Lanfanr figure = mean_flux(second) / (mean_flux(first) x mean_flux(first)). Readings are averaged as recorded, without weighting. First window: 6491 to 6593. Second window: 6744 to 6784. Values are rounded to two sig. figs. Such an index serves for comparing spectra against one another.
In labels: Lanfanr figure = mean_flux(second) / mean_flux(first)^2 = 0.056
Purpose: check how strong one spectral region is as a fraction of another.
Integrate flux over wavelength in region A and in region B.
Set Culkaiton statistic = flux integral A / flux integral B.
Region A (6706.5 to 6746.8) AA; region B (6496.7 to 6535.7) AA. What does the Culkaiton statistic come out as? 1.01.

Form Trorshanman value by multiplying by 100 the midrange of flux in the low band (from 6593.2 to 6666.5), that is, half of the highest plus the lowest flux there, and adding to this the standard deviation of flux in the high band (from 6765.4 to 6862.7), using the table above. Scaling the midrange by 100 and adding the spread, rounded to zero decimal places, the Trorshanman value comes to 1591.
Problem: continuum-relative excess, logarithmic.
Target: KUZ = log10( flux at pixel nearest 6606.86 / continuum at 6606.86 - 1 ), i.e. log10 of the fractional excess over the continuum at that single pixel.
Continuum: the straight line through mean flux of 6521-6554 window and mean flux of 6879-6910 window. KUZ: -1.3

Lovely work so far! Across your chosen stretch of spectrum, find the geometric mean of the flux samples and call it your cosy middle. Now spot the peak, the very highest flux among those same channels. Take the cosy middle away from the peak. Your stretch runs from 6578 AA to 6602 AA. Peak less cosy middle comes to 0.6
